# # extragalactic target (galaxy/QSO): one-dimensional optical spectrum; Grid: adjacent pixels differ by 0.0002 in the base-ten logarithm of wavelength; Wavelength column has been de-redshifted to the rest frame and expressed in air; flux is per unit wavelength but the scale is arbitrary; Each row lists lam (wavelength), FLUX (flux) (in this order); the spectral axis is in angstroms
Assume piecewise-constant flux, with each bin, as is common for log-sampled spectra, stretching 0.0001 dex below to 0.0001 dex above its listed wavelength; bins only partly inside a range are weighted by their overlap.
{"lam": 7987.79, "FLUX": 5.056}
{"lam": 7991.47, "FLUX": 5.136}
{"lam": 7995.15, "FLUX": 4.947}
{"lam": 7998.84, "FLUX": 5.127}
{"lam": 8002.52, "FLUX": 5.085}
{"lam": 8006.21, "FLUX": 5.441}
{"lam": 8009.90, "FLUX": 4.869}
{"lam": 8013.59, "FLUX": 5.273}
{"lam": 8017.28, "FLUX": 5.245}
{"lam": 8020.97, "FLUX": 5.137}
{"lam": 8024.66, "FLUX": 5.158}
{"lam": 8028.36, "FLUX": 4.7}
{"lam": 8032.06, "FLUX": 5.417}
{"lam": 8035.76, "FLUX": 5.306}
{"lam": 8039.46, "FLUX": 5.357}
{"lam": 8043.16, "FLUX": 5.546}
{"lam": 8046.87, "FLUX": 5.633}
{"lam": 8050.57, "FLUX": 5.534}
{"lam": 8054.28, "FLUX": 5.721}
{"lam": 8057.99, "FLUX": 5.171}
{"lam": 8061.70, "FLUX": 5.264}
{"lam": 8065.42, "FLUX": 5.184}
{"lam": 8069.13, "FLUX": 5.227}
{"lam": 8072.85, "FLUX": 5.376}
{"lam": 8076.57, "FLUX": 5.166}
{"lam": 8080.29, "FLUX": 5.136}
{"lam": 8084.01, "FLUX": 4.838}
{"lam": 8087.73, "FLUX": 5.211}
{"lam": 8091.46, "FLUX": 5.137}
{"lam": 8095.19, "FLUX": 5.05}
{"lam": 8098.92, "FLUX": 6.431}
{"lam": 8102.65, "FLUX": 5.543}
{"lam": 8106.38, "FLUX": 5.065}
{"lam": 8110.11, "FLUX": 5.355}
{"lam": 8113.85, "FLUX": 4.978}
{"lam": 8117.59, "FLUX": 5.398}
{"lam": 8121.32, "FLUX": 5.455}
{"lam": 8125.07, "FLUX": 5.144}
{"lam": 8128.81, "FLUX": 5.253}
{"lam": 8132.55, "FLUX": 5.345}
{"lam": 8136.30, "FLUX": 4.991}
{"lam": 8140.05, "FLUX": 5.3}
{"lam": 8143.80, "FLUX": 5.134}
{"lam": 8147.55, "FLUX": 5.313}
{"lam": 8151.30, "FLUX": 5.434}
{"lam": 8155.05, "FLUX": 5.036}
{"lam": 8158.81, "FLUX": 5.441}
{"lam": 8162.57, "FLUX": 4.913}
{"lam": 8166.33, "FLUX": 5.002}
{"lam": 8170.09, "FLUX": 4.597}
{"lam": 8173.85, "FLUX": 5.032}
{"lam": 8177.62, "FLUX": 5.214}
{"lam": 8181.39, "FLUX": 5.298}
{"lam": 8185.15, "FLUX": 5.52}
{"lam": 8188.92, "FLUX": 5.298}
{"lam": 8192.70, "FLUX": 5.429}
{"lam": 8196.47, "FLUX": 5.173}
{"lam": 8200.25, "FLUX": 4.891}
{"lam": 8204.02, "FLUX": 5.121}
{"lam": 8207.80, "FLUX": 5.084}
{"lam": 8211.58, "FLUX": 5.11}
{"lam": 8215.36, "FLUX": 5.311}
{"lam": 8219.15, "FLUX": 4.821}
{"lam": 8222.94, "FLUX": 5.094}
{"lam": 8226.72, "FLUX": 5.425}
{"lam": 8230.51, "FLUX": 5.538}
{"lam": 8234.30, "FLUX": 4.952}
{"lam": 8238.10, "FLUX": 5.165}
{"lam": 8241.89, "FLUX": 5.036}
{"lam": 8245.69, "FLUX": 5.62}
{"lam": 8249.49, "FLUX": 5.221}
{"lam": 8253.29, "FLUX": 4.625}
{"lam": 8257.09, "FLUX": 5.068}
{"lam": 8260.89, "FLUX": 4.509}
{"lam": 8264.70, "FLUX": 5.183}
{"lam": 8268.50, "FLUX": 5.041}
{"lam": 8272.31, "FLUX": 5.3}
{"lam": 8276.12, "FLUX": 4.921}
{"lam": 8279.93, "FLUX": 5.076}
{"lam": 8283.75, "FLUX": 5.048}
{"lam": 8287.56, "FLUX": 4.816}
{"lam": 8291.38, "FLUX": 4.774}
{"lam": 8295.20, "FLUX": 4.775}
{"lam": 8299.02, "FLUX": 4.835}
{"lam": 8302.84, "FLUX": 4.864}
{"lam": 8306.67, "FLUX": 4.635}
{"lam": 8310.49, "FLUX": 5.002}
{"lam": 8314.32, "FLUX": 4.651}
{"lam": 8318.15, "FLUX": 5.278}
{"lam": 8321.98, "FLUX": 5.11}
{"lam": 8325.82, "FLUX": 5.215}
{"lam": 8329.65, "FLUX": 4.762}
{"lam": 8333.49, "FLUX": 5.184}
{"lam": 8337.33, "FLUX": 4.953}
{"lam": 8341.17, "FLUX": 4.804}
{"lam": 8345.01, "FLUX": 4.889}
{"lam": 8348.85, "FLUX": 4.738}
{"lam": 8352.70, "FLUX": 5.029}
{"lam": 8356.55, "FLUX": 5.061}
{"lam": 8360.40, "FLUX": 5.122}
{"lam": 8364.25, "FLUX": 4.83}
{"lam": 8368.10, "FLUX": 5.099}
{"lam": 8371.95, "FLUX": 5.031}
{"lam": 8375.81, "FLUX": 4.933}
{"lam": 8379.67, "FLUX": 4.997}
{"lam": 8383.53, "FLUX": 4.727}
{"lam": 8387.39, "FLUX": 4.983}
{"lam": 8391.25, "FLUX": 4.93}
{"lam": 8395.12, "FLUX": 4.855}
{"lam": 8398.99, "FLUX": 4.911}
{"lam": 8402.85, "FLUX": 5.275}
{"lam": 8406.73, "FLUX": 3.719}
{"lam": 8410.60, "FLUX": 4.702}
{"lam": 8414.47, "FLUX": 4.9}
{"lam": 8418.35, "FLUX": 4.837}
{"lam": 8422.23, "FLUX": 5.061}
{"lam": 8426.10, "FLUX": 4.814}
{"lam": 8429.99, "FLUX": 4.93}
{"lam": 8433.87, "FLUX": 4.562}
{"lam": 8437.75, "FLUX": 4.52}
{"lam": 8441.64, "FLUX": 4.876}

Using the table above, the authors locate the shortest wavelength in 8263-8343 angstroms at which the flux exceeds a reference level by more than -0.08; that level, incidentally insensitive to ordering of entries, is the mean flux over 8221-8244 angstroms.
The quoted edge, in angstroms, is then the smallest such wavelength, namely 8264.70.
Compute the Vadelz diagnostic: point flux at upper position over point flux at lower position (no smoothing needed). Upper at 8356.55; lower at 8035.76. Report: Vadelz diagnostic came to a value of 0.95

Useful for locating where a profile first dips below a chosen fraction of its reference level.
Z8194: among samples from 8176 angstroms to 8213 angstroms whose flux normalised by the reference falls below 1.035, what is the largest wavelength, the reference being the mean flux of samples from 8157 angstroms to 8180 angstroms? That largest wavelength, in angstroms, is 8211.58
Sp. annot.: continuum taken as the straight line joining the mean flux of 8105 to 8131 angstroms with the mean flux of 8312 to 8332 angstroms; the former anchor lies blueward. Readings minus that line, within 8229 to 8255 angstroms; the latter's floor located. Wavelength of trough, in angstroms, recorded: 8253.29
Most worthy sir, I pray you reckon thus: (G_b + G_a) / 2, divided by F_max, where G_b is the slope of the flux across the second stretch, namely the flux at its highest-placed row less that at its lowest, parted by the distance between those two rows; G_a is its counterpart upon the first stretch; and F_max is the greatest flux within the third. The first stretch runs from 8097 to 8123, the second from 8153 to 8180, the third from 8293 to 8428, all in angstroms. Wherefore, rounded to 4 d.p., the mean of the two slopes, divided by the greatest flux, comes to -0.0034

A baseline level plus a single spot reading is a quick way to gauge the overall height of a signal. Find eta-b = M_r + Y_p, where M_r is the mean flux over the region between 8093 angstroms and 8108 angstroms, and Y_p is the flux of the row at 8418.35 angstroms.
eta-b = 10.4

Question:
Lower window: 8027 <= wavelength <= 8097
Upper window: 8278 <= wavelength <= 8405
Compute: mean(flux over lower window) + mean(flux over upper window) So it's 10.2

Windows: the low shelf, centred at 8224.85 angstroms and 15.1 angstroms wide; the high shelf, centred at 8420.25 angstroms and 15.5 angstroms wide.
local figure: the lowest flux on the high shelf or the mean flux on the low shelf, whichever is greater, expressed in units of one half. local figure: 10.4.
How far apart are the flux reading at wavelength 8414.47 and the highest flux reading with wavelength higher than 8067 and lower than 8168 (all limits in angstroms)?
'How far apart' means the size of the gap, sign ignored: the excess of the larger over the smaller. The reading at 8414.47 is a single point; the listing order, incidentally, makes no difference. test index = 1.53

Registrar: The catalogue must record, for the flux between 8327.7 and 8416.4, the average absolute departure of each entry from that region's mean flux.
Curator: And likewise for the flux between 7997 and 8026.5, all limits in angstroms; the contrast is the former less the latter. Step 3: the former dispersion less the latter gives 0.06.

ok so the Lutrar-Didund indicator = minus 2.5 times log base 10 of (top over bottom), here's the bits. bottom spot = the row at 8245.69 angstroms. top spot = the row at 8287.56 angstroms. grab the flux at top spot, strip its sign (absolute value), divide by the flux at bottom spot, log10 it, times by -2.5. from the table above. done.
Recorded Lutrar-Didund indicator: 0.17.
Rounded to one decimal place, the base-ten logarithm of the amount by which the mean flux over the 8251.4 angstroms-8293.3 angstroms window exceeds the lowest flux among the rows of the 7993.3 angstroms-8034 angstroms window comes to -0.6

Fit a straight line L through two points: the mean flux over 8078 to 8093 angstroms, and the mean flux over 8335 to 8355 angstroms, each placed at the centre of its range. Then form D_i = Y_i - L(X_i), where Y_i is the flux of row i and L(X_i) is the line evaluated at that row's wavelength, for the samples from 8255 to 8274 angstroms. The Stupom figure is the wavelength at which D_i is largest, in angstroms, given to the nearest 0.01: 8272.31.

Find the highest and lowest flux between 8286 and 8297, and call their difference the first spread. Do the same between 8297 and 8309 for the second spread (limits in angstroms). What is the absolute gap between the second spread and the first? 0.19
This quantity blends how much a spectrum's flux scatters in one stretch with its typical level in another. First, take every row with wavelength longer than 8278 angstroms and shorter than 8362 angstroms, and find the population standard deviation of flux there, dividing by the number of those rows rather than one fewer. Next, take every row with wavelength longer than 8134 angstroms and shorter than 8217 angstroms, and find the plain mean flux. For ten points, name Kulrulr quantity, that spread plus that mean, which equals 5.35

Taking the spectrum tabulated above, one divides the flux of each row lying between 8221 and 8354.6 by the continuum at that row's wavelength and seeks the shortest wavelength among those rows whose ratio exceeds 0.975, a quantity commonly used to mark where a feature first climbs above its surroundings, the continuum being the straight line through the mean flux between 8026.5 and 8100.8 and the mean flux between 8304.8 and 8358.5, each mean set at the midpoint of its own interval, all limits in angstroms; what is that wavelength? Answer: 8222.94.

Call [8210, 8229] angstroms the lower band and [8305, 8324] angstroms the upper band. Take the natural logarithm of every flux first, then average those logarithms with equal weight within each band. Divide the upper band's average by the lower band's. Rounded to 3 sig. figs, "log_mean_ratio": 0.973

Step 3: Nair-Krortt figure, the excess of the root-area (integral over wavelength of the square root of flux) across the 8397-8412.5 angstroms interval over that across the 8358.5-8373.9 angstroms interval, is -1.2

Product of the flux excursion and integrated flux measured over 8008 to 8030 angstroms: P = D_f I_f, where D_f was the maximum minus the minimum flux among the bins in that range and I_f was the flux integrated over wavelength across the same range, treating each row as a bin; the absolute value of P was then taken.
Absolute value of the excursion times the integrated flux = 64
